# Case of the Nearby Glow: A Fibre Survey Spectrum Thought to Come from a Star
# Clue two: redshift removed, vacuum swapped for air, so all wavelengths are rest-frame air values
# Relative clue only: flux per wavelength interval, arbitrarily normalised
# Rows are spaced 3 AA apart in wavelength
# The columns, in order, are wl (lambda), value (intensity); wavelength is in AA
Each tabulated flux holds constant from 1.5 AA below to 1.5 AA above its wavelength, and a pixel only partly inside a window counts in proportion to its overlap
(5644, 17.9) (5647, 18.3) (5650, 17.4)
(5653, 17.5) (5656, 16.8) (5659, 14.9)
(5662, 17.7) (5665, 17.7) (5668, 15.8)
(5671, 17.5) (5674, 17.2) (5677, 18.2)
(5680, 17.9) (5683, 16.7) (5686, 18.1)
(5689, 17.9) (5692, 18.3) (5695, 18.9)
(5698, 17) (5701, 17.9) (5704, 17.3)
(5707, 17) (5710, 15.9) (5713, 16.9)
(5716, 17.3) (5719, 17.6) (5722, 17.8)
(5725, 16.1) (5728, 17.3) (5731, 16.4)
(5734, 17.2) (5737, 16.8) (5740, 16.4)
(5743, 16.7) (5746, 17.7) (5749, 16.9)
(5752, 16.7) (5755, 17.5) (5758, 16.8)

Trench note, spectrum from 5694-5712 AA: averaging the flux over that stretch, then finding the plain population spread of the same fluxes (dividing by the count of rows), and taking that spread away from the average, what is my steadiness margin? 16.4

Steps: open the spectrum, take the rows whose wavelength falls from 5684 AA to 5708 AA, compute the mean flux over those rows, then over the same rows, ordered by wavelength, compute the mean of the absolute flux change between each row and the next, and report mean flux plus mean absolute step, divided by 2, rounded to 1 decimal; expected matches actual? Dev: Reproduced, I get 9.2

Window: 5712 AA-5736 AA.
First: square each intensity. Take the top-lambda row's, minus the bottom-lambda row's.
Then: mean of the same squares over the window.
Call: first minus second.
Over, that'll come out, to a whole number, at -282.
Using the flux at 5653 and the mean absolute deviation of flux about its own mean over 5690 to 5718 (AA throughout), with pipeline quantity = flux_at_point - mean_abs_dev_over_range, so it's 16.8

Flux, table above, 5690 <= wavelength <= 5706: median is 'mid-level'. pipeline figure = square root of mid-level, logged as 4.23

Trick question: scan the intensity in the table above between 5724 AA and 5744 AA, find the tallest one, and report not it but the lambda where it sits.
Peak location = 5728 AA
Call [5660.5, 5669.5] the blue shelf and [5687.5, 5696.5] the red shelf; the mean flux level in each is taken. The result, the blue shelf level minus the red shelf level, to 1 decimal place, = -1.3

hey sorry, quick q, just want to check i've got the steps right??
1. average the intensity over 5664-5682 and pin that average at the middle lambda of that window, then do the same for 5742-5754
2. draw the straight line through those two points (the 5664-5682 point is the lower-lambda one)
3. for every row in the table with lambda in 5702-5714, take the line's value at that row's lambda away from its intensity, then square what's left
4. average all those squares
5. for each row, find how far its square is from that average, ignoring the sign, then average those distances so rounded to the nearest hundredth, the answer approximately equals 0.61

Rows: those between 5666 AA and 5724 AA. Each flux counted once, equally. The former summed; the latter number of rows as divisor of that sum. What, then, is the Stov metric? 17.4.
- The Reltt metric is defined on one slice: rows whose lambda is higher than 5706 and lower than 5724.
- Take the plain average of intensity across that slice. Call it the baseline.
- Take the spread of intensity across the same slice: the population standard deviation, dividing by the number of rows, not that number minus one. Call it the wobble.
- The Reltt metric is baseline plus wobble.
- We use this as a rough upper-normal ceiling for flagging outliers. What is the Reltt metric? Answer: 17.7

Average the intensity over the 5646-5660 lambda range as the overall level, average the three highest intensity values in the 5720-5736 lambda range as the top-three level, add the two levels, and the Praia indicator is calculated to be 34.4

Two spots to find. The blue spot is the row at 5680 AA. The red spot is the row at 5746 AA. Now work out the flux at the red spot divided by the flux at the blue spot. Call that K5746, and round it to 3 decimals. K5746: 0.989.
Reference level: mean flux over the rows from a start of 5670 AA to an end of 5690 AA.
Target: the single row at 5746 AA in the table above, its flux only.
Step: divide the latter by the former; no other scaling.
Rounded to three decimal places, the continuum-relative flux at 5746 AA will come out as 1.003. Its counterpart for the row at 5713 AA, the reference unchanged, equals 0.958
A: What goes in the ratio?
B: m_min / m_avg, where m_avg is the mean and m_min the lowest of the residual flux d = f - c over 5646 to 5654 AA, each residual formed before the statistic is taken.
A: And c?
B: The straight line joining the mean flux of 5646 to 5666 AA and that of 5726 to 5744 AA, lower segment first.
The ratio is 0.4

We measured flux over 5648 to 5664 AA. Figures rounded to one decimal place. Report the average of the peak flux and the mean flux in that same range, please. 17.3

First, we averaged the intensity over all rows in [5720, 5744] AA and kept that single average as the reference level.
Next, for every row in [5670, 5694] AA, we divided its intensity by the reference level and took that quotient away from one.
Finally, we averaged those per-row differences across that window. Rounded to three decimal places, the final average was -0.053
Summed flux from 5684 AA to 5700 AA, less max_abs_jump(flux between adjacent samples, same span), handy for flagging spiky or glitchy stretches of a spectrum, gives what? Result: 88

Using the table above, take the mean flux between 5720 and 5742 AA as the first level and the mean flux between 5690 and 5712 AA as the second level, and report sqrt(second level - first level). 0.8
